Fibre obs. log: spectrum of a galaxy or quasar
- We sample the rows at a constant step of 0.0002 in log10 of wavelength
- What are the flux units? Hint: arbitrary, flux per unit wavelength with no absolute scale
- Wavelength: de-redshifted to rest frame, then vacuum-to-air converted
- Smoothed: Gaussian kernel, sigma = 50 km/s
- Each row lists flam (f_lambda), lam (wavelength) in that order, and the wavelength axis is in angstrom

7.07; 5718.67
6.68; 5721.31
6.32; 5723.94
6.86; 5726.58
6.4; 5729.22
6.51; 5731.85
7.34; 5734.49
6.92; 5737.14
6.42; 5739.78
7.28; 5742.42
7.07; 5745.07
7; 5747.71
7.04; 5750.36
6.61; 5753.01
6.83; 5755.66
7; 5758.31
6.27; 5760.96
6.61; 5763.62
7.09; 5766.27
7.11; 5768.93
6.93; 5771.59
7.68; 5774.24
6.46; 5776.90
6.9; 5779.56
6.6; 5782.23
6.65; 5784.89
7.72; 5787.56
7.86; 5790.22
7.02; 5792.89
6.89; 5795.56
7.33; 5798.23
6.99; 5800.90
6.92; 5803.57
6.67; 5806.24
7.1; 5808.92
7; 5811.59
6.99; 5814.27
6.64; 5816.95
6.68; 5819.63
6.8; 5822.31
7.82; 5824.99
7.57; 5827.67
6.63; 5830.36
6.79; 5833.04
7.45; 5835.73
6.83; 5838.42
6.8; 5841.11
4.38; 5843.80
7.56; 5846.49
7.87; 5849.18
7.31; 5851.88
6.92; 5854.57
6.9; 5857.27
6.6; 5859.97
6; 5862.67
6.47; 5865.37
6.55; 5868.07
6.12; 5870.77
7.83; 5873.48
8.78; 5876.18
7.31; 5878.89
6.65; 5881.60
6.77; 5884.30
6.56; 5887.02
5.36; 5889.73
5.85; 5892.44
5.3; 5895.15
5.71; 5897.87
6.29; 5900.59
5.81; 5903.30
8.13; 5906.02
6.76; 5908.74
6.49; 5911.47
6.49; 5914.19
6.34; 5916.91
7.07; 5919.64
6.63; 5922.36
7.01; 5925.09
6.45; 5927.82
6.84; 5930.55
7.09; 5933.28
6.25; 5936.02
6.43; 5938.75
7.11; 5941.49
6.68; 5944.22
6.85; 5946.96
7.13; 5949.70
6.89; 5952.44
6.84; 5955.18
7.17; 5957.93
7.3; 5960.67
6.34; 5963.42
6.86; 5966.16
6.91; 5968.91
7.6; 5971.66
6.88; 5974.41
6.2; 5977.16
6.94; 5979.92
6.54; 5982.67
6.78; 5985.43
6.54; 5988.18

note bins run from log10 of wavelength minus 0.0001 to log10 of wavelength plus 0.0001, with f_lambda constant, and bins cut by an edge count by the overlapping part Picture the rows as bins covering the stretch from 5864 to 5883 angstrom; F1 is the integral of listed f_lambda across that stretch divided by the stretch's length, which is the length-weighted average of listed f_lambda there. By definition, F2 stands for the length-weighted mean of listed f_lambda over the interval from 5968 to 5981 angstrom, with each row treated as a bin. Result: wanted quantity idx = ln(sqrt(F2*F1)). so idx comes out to 1.95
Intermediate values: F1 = 7.10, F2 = 6.9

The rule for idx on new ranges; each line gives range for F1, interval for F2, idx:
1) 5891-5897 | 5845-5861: 1.85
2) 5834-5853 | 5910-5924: 1.91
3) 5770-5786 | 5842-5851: 1.91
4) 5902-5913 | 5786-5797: 1.96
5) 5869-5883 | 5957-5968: 1.96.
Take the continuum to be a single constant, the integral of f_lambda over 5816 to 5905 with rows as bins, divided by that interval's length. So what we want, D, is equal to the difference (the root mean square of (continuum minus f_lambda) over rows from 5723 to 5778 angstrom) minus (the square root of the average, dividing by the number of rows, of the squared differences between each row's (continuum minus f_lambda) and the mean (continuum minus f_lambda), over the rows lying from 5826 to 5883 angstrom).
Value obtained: -0.5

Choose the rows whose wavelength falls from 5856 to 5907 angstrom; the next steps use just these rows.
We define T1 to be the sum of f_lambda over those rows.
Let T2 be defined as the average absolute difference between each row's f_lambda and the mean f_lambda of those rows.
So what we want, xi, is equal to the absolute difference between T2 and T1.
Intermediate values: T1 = 125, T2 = 0.67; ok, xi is 124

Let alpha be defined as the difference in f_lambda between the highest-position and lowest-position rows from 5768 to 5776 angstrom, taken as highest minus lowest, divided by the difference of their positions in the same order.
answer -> 0.11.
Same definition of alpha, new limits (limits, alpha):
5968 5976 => -0.01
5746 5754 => -0.07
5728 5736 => 0.18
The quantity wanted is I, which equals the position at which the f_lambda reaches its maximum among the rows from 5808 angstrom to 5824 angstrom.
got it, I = 5808.92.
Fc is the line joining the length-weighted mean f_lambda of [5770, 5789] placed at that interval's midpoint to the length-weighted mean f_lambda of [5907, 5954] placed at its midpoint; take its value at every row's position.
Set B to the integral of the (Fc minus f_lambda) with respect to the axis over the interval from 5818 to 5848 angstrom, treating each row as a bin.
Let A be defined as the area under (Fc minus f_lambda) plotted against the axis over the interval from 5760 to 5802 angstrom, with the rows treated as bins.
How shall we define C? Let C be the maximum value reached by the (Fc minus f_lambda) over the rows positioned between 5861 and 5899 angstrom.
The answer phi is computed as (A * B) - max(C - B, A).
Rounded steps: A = -1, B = 2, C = 1.5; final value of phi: -1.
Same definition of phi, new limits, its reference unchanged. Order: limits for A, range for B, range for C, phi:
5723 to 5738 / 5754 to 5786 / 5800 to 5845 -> 24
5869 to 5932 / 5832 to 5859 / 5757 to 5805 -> -7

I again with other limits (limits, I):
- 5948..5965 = 5960.67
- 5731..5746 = 5734.49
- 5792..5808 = 5798.23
